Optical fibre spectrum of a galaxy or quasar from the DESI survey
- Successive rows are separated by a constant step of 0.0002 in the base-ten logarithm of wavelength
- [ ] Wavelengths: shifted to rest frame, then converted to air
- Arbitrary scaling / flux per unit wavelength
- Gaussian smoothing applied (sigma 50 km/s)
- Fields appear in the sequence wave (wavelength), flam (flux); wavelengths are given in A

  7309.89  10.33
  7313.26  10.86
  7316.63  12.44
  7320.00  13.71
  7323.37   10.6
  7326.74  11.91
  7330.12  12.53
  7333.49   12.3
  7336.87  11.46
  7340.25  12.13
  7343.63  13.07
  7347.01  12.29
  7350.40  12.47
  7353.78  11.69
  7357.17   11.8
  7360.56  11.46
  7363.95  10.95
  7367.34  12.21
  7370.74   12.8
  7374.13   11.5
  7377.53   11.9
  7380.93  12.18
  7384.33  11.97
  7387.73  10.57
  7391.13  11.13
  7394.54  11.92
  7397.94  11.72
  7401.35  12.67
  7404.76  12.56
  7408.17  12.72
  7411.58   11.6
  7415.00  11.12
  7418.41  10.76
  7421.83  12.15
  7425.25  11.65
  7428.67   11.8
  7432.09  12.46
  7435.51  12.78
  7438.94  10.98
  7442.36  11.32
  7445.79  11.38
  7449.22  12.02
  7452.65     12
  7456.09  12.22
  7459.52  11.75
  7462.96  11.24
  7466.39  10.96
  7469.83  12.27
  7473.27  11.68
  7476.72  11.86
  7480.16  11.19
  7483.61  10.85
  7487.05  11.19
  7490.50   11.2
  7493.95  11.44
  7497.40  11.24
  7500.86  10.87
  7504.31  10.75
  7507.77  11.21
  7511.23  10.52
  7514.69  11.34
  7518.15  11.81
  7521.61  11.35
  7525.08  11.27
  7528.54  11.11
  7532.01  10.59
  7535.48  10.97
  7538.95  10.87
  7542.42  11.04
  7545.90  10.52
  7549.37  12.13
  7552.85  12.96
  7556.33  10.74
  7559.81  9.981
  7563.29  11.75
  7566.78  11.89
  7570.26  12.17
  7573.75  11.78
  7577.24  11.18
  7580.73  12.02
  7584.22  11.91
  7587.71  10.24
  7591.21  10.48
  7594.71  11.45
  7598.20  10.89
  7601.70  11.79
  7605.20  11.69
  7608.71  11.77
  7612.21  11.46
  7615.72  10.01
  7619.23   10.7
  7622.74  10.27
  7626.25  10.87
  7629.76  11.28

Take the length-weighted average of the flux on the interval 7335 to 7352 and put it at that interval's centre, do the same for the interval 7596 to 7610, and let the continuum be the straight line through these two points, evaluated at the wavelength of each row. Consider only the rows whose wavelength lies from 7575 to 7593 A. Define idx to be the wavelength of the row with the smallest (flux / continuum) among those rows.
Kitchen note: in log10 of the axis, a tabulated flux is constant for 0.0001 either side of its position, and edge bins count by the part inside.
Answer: 7587.71 A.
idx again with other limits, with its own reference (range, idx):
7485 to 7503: 7500.86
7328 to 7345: 7336.87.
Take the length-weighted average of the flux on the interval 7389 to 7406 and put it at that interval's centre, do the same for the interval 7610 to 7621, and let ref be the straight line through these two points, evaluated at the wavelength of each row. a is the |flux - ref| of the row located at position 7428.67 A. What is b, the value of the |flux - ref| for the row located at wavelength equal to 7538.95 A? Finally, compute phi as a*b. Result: 0.01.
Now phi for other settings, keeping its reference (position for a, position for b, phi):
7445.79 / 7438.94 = 0.23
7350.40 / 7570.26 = 0.31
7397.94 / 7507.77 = 0.03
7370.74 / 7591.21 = 0.29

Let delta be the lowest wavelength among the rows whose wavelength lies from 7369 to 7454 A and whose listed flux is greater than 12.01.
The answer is 7370.74 A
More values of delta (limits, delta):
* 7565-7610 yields 7570.26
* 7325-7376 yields 7330.12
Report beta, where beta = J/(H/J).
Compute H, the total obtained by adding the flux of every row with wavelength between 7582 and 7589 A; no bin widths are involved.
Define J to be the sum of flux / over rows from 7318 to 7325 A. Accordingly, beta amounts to 27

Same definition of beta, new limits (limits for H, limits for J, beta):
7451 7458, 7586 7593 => 18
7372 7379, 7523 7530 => 21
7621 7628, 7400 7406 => 30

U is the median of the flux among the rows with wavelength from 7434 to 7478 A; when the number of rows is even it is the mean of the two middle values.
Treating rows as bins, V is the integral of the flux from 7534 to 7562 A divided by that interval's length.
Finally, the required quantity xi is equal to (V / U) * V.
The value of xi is 10.6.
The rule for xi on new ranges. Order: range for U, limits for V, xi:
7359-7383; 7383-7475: 11.6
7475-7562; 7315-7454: 12.7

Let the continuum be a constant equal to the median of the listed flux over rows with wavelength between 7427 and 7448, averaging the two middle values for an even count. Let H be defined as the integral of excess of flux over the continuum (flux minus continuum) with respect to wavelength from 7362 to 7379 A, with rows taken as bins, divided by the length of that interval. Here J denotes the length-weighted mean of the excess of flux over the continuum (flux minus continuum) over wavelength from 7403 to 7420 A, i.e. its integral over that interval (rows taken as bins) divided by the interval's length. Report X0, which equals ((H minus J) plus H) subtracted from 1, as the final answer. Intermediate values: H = 0.28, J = 0.2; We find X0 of 0.6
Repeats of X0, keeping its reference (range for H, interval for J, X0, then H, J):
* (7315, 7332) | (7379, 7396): -0.3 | 0.65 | 0.0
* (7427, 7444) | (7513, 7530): 0.2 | 0.28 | -0.2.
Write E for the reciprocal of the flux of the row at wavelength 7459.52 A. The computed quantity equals 0.0851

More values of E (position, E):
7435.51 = 0.0782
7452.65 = 0.0833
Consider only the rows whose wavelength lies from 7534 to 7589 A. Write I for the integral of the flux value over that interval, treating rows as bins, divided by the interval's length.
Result 11.4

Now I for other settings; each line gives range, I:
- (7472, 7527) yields 11.2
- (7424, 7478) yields 11.8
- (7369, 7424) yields 11.8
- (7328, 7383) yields 12.0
